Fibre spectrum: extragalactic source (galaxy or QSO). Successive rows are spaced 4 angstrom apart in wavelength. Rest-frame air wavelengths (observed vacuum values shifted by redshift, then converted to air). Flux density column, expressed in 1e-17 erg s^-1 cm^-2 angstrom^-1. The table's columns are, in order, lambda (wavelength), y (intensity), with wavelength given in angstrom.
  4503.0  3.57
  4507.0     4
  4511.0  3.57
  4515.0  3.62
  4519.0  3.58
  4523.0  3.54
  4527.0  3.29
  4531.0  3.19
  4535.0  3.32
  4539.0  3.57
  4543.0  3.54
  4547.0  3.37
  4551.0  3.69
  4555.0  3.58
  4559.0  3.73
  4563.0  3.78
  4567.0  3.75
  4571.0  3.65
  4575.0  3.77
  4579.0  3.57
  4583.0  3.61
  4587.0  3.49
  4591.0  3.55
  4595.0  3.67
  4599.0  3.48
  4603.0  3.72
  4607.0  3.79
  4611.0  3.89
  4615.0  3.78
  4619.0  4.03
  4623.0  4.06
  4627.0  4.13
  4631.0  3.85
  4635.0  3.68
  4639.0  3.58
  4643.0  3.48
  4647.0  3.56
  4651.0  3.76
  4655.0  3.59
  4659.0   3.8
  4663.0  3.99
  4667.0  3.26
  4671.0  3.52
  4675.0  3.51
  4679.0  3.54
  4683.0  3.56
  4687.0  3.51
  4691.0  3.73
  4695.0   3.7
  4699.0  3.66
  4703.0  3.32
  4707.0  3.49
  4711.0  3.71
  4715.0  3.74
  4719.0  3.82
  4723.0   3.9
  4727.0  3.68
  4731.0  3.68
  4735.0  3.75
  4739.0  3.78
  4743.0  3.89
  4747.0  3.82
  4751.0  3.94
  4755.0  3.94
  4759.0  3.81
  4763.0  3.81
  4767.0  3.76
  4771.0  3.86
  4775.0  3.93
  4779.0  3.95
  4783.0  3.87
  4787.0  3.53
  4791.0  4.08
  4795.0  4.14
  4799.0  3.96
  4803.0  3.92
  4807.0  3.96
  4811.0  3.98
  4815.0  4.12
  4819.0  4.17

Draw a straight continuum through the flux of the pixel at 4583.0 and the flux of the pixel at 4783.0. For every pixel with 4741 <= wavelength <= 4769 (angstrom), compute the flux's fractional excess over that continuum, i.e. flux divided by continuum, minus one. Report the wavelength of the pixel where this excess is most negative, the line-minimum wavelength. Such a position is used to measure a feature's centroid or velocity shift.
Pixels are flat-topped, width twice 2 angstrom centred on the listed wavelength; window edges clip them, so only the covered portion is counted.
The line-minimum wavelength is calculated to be 4767.0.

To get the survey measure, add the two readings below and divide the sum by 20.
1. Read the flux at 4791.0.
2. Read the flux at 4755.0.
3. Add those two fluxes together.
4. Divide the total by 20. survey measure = 0.401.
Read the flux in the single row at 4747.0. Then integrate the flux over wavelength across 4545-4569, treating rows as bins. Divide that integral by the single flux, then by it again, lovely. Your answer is 6.0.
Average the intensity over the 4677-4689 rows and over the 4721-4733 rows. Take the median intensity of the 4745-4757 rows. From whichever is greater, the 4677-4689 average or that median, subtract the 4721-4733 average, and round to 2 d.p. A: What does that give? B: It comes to 0.19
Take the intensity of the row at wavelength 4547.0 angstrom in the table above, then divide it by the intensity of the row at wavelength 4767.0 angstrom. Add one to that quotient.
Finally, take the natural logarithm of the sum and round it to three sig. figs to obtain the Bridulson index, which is 0.640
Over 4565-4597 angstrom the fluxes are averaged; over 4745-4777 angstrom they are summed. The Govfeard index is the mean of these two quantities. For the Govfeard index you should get 17.25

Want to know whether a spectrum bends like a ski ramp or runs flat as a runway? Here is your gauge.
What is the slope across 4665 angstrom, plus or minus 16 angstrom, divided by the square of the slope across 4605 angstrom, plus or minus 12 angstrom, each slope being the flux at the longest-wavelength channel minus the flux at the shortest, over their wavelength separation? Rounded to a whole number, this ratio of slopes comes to -260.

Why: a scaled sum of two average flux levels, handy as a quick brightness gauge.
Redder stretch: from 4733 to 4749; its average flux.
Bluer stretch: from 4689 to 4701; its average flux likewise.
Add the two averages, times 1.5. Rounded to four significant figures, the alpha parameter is 11.26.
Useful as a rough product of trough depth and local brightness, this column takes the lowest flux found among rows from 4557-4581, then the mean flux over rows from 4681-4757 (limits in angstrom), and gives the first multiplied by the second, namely 13.3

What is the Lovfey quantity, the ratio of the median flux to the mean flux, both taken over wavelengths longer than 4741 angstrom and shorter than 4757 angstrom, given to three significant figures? 1.00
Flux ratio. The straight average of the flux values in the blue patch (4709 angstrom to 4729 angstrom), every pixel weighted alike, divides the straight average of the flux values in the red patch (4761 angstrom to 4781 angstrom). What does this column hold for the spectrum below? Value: 1.02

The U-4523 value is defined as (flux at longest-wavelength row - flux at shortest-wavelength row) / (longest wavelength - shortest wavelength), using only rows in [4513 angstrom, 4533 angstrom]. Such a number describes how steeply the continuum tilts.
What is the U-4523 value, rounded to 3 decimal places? -0.027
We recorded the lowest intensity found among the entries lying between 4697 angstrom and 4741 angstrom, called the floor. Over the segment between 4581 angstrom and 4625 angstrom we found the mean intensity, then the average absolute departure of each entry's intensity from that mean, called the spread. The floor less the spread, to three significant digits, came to 3.16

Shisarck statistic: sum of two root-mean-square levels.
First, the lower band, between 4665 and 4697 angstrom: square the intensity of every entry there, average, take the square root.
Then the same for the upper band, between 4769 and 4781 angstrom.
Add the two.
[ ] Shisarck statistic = 7.46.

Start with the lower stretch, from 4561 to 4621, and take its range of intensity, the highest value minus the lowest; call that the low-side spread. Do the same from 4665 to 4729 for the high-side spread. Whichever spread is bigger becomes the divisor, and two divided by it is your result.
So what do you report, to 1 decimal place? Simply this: 3.1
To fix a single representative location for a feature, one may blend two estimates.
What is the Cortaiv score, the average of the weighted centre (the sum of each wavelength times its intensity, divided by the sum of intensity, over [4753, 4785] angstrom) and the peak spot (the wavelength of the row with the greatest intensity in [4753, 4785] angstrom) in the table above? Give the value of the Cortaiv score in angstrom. 4774.0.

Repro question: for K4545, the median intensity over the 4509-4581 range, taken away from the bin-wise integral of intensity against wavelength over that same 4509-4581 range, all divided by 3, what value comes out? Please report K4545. 84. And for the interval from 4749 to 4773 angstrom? 30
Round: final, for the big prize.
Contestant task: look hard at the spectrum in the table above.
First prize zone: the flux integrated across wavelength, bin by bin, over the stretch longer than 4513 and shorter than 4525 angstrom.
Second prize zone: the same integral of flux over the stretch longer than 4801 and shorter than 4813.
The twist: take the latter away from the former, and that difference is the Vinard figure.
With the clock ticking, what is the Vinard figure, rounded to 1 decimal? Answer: -4.5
